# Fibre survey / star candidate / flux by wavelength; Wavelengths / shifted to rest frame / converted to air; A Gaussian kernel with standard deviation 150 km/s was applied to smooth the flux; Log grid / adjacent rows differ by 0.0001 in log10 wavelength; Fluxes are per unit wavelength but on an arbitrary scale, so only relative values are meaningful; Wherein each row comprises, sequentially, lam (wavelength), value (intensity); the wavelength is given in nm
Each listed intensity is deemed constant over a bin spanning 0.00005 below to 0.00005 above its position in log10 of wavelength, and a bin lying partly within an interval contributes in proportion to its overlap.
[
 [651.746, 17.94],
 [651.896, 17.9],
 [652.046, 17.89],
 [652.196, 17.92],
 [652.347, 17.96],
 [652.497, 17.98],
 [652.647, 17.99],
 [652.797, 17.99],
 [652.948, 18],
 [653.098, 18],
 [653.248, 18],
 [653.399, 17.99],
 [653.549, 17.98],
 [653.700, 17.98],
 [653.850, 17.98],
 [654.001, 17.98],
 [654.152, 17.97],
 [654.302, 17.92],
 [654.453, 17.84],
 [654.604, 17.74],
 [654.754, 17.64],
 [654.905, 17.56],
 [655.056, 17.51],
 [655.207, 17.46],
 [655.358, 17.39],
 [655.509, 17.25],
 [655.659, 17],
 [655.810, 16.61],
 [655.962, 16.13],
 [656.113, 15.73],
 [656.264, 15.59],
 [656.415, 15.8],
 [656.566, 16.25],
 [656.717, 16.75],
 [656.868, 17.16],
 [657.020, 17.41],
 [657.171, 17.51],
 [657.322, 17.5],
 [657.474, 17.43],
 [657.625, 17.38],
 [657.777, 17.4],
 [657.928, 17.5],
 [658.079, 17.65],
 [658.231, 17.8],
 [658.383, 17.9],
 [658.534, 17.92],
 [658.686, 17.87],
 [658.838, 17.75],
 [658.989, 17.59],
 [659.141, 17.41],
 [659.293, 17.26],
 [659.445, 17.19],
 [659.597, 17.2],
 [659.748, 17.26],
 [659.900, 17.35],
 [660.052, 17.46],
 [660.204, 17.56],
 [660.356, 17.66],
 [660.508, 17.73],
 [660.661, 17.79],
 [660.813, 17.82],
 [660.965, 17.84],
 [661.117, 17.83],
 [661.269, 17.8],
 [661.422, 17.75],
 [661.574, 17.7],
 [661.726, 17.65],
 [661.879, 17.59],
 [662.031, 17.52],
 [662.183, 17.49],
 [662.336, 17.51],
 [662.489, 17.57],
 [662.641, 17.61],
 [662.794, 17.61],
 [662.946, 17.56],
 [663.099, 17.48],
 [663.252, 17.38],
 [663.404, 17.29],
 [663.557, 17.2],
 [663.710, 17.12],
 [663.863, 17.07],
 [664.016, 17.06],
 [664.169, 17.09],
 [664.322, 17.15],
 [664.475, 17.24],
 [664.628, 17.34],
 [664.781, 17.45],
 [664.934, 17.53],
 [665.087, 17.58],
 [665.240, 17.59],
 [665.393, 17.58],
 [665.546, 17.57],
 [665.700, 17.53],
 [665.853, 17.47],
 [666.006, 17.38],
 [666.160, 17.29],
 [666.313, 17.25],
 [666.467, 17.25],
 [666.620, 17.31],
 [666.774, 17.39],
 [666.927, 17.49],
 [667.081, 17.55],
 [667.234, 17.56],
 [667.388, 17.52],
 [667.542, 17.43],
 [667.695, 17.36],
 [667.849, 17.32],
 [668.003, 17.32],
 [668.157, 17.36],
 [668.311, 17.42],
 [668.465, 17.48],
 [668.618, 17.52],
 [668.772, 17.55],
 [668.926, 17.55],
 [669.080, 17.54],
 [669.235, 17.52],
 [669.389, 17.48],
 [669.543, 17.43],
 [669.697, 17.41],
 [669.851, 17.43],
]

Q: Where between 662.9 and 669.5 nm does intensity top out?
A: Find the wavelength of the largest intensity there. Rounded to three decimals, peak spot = 665.240 nm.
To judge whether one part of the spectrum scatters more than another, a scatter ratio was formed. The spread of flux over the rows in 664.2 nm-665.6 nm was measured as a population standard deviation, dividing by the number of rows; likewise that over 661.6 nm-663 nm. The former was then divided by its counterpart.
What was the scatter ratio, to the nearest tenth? 3.1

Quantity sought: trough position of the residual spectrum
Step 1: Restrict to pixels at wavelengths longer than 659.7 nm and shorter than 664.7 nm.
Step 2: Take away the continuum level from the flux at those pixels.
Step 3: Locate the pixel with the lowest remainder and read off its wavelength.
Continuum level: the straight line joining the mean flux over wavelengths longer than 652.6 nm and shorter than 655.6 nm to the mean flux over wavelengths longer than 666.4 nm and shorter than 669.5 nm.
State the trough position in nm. 664.016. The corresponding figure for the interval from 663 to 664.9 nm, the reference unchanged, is 664.016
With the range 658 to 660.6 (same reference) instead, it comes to 659.445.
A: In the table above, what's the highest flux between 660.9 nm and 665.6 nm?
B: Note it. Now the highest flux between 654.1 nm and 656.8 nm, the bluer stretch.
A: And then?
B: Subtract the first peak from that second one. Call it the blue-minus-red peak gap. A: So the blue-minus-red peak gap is 0.13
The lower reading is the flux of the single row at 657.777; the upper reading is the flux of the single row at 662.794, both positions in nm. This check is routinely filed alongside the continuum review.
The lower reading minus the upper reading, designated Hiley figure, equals -0.2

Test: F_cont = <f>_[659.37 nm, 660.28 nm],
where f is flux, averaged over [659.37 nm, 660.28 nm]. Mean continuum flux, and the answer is 17.3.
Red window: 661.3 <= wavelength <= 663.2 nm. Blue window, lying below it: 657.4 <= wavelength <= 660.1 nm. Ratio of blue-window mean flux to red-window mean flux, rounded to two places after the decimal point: 1.00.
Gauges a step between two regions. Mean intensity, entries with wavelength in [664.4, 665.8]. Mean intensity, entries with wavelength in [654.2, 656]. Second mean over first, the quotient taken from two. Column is 1.01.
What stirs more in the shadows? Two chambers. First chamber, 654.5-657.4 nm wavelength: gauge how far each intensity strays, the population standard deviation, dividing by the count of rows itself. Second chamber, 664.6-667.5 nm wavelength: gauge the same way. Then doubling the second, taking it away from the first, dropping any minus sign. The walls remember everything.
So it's 0.46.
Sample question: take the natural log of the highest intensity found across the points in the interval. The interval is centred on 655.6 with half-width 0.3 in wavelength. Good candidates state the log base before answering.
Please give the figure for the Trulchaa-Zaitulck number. 2.856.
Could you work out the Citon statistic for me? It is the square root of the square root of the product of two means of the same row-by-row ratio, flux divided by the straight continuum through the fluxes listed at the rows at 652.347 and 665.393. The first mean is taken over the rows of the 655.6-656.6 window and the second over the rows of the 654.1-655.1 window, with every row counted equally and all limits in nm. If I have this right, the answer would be 0.973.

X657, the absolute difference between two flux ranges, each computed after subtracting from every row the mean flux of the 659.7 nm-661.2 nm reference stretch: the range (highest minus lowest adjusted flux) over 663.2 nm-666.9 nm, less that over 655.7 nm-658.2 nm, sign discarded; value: 1.53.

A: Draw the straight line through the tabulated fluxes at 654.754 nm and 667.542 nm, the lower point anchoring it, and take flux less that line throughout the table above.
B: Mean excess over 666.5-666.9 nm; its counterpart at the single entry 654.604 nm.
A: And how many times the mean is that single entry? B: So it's -1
